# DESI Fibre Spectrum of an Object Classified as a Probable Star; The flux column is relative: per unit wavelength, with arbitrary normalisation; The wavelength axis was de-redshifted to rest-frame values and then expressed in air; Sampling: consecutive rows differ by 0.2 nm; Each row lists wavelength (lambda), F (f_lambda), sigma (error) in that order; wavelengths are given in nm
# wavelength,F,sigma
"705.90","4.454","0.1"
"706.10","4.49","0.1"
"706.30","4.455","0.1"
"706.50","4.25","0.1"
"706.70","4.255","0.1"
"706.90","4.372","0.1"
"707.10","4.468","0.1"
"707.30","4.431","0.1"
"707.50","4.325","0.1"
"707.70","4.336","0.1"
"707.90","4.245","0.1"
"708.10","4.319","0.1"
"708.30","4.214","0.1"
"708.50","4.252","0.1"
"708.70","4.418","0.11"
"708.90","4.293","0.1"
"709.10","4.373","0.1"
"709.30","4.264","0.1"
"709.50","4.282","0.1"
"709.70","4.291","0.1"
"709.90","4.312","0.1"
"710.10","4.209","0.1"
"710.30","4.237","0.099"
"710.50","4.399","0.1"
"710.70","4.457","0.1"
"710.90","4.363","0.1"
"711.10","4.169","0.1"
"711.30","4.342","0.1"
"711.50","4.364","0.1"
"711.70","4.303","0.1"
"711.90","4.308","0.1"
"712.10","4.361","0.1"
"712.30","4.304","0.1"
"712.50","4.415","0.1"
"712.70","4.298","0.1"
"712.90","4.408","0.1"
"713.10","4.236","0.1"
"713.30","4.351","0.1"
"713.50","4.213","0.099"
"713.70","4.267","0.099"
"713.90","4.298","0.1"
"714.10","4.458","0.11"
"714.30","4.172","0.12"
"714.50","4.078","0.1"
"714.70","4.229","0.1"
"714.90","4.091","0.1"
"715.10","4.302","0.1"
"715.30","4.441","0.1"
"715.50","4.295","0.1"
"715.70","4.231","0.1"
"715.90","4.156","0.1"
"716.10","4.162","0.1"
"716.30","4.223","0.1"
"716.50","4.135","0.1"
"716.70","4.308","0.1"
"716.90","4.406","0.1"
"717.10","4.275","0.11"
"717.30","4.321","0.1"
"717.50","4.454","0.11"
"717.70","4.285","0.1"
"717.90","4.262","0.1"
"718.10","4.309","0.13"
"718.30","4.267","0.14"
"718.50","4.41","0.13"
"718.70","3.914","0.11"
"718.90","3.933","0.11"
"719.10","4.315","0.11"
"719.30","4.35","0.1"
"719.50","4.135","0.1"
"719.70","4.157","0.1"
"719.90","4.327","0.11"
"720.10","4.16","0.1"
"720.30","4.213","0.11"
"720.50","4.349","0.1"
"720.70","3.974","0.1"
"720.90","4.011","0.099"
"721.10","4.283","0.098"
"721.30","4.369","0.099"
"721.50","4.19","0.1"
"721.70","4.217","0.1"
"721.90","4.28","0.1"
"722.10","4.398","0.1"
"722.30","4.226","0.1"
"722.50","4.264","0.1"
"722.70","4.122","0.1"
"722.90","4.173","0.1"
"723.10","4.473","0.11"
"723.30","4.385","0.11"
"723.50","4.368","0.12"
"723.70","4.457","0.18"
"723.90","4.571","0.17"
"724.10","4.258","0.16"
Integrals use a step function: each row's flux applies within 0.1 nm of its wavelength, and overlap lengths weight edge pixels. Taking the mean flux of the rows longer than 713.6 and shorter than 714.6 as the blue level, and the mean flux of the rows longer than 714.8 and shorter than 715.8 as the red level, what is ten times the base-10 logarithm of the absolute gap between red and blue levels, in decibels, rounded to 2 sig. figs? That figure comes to -18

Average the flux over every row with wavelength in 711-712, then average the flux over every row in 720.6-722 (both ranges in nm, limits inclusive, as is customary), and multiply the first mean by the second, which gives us 18.0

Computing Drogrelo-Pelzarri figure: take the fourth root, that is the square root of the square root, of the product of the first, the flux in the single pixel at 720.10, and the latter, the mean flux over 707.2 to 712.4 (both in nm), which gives 2.06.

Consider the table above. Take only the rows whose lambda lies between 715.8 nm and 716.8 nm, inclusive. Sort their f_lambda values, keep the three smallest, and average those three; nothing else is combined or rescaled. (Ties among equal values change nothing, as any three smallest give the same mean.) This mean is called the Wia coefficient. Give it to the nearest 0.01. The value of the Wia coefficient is 4.15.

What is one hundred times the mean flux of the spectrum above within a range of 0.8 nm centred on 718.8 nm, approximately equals 414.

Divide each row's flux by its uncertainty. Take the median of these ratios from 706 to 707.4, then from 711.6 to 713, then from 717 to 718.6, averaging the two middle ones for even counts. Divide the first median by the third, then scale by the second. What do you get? 48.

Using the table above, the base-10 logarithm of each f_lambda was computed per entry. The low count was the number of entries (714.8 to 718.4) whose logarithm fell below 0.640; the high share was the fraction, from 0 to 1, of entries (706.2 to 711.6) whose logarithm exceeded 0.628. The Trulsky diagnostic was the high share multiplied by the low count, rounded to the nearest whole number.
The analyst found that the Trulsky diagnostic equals 12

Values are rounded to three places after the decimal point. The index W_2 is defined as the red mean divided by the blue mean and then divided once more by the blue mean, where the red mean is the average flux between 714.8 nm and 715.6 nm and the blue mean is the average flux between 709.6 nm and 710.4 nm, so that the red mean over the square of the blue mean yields 0.236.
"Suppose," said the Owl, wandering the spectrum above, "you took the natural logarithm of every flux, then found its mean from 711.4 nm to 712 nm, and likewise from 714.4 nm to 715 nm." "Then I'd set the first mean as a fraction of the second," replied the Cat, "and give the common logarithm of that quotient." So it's 0.014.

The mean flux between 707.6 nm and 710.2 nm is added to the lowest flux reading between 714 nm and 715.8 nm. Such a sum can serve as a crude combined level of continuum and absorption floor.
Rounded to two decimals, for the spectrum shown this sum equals 8.37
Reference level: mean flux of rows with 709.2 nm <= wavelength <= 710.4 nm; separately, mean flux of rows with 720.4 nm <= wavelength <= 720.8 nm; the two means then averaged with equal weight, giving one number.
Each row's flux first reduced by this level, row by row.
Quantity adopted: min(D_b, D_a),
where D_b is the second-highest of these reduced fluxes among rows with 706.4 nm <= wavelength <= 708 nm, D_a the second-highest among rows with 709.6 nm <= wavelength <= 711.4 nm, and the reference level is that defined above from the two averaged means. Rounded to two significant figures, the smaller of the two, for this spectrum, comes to 0.19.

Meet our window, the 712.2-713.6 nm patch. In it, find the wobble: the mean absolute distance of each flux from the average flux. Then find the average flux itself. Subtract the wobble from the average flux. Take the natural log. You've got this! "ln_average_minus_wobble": 1.45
